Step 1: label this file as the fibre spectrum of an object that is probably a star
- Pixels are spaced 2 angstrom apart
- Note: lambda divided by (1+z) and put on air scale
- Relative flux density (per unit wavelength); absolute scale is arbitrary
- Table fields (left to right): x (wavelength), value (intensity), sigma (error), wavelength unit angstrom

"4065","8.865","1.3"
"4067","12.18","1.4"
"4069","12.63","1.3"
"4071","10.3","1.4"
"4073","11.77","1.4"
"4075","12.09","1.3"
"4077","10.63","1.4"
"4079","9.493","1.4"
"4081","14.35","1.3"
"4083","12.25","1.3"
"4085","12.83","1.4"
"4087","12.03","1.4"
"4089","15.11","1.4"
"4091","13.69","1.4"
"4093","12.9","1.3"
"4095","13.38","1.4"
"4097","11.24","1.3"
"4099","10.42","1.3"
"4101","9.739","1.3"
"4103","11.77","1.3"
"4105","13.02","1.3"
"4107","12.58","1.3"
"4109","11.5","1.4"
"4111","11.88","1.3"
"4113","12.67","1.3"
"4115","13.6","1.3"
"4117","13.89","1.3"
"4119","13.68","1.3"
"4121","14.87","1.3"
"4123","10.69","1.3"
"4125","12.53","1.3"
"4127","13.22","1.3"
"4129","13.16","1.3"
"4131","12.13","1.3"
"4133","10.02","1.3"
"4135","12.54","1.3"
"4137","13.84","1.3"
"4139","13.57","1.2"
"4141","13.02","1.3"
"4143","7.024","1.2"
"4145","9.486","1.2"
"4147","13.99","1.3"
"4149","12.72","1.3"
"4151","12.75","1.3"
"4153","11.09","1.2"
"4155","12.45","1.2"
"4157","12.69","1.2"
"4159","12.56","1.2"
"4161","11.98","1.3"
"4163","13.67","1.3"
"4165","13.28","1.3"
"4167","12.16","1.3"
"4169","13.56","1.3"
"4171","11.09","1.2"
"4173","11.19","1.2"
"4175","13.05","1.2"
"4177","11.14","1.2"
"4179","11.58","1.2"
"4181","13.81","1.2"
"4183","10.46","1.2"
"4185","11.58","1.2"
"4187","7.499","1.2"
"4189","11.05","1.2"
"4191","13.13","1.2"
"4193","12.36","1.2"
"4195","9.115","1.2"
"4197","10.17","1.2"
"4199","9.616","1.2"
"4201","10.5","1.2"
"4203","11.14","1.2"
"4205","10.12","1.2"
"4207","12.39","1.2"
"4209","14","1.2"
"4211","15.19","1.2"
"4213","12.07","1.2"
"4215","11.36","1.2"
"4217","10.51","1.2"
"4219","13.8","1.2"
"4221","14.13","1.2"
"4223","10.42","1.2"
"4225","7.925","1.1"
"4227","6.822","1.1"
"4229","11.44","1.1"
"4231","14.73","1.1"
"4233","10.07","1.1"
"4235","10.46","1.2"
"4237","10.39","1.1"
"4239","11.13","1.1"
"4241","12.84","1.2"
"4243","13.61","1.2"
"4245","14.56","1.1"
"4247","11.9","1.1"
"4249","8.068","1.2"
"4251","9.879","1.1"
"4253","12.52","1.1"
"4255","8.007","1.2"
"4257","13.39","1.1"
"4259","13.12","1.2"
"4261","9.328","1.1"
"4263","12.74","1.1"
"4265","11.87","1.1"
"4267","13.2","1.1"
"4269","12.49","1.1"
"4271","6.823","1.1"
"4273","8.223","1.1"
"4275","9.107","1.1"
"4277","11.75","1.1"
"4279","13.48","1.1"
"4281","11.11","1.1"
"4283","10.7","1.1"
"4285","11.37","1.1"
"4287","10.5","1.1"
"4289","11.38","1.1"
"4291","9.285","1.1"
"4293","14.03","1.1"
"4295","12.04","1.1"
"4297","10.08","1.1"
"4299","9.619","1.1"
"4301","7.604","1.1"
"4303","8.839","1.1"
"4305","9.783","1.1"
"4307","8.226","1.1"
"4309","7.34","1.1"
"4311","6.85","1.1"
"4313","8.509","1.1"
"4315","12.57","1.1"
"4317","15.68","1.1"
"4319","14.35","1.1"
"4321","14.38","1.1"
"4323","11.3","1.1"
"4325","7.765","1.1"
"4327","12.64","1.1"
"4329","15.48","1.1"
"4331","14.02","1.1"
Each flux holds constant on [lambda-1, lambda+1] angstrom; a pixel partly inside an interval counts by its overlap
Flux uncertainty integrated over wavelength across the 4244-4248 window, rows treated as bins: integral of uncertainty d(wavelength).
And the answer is 4.40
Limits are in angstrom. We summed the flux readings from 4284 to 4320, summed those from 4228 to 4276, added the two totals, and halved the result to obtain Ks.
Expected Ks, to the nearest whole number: 229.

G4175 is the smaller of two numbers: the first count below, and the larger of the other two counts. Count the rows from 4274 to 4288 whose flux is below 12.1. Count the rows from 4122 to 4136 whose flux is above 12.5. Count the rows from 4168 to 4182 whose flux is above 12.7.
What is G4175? 4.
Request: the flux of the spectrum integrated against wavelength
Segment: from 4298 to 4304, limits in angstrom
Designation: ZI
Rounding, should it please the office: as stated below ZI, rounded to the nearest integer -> 52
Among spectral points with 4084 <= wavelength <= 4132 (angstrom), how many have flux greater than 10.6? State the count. 22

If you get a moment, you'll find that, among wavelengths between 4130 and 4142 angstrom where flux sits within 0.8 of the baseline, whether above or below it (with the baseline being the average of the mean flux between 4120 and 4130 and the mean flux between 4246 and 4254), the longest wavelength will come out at 4135 angstrom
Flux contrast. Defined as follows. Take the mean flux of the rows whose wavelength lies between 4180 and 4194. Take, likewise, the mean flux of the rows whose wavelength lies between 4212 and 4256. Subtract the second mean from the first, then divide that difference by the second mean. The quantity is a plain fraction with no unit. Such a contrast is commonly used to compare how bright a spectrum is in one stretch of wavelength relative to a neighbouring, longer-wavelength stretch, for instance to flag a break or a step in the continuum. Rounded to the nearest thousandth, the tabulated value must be 0.018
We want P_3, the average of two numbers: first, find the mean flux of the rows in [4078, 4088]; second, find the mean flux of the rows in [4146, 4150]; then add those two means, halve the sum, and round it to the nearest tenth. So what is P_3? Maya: 12.8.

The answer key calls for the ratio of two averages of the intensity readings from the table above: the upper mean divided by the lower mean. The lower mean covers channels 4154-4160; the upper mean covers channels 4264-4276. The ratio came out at 0.82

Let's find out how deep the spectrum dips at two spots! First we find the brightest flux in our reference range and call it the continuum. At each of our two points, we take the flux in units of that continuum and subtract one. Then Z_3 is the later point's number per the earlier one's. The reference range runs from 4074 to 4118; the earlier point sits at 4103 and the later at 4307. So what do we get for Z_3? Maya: 2.1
